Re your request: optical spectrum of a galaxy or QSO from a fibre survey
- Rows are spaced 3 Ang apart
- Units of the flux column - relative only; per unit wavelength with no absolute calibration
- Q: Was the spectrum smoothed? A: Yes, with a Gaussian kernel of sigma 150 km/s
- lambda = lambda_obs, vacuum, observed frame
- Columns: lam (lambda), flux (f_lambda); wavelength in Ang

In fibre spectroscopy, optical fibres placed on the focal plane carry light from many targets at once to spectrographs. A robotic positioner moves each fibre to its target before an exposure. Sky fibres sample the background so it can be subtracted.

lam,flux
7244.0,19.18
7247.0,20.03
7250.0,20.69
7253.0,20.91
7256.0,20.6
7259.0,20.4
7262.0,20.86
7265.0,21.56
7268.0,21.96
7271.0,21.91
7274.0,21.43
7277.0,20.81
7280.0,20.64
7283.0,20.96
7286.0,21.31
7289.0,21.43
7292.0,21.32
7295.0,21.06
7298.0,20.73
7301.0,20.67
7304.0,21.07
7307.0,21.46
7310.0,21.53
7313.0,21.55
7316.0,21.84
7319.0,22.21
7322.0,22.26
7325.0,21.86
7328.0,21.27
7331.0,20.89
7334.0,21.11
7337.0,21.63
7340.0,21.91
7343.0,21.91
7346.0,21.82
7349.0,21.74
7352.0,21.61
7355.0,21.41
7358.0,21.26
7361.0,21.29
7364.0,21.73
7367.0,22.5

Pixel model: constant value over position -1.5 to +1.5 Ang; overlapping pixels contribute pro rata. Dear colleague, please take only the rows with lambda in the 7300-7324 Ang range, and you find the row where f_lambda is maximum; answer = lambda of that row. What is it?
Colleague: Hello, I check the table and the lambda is 7322.0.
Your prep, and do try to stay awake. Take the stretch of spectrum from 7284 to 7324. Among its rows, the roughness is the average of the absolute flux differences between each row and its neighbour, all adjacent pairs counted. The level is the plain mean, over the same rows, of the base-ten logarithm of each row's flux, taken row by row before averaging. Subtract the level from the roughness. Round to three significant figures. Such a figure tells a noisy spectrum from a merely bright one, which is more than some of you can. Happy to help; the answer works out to -1.12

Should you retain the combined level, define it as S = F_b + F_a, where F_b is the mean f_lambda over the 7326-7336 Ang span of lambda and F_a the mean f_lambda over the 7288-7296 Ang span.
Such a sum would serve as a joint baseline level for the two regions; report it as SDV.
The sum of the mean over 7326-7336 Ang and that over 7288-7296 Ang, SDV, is 42.4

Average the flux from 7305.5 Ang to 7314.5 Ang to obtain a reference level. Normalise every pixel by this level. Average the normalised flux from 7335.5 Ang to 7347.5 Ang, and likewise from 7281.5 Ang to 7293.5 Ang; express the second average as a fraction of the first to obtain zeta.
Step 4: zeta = 0.97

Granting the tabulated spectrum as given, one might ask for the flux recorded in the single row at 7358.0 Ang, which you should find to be 21.26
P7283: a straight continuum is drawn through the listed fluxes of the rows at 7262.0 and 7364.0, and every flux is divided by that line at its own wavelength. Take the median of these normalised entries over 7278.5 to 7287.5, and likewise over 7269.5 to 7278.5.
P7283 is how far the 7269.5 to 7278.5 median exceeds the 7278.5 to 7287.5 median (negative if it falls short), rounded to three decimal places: 0.026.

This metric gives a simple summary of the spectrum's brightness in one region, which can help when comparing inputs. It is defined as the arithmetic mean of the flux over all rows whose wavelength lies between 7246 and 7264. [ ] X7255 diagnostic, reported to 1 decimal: 20.6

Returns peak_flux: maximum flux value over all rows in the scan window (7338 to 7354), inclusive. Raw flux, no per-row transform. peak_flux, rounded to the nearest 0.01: 21.91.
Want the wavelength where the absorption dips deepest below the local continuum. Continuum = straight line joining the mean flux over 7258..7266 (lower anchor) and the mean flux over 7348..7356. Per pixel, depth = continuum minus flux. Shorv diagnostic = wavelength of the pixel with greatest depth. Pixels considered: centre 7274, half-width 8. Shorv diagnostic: 7280.0 Ang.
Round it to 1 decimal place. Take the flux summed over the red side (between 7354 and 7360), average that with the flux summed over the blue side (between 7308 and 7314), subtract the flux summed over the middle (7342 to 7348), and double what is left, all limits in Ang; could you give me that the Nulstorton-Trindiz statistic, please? -1.7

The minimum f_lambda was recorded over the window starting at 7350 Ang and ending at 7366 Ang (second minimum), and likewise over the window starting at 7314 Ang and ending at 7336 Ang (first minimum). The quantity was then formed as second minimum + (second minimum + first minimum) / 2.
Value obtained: 42.3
